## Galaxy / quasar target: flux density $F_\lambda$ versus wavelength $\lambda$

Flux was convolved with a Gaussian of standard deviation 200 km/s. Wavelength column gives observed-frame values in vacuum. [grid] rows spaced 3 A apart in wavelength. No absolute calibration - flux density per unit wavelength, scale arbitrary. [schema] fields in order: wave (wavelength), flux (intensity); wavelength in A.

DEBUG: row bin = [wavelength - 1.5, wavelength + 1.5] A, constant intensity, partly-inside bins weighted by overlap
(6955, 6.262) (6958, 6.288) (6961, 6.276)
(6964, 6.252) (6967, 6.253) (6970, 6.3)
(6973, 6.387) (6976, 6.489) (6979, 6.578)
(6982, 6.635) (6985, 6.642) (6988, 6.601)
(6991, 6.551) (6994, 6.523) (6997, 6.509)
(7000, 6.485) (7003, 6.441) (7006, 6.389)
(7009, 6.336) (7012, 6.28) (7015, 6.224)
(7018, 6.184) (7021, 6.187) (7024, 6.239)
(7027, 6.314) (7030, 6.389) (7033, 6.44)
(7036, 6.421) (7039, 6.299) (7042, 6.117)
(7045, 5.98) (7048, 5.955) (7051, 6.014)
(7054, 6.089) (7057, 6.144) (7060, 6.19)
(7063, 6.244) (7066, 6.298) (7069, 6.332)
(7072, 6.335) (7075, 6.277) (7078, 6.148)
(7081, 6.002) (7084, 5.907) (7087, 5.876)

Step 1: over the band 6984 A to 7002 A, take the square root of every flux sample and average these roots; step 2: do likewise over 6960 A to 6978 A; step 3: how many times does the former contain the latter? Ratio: 1.02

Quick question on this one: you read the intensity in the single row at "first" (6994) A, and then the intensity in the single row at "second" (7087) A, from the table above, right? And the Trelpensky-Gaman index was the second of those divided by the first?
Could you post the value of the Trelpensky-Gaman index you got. 0.90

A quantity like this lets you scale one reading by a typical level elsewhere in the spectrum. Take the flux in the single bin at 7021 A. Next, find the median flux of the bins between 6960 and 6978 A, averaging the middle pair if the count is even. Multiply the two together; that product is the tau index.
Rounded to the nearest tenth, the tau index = 38.9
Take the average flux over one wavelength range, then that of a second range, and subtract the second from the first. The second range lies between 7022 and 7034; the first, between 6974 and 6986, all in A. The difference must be 0.24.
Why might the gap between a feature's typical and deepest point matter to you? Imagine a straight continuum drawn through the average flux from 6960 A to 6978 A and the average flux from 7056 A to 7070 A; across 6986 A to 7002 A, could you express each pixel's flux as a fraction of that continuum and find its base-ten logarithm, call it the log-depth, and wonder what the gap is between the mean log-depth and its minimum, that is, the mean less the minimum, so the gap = 0.0029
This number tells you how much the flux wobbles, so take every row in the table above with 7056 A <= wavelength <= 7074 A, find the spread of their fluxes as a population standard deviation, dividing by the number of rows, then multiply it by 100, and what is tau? 7.2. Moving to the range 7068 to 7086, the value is 16.5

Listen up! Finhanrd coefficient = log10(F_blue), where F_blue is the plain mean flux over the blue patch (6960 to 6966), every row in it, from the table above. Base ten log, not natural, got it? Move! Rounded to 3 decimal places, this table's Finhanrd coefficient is 0.797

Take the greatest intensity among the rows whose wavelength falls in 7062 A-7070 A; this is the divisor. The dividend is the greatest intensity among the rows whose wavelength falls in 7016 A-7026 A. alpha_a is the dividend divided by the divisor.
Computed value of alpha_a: 0.99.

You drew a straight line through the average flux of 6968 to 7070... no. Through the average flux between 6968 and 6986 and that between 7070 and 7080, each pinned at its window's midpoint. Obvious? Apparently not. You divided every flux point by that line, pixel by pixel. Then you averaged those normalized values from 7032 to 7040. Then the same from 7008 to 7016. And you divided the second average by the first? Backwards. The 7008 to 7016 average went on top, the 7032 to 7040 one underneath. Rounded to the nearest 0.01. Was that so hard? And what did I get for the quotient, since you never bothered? 0.97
